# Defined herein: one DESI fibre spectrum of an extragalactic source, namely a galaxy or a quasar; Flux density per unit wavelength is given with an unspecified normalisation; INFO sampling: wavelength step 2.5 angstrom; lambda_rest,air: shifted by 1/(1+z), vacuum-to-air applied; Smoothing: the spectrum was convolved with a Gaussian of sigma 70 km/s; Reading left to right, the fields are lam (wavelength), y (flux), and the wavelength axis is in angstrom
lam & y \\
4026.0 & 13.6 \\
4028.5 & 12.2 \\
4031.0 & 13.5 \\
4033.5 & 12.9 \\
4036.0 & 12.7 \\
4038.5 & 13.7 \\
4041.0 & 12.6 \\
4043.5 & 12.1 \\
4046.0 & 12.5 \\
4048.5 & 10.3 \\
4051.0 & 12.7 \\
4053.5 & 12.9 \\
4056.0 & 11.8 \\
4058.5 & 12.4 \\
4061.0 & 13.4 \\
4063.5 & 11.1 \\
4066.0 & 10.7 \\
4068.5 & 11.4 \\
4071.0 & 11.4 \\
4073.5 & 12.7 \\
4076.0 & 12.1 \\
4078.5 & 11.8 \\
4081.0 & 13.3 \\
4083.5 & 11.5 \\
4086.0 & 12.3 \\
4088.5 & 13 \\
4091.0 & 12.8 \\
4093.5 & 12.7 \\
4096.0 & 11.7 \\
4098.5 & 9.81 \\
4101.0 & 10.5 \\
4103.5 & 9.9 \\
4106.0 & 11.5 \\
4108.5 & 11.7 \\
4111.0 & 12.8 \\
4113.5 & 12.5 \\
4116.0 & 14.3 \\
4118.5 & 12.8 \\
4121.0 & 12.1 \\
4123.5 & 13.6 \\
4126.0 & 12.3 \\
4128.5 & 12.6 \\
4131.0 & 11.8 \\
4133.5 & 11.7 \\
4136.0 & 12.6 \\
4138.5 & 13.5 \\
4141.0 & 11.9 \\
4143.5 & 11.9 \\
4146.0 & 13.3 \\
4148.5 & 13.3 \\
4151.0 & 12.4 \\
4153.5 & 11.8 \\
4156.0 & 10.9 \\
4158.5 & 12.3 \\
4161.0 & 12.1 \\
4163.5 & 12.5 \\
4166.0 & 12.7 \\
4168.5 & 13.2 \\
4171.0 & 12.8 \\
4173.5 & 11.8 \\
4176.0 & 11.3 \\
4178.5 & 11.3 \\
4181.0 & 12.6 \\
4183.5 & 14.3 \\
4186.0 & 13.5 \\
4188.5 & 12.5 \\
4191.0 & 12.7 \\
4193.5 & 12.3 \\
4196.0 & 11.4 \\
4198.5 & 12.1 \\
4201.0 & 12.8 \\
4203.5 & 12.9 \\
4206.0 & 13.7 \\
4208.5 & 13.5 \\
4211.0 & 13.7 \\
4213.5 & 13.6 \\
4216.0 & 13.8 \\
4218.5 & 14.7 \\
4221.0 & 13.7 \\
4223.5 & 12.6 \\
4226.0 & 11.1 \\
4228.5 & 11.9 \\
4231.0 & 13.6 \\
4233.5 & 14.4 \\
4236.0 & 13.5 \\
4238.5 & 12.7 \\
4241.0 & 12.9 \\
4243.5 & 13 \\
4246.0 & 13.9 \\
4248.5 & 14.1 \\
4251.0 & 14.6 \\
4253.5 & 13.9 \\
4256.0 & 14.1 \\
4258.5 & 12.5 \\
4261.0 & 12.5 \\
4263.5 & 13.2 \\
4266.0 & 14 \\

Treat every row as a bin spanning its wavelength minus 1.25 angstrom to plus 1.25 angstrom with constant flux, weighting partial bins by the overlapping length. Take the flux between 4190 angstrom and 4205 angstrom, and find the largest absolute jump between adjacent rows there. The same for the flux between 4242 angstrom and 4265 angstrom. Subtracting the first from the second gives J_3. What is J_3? 0.7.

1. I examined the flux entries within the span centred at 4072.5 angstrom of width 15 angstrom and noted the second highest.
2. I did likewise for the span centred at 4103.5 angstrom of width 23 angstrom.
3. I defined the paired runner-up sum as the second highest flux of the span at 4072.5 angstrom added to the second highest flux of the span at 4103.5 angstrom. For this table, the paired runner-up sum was 24.8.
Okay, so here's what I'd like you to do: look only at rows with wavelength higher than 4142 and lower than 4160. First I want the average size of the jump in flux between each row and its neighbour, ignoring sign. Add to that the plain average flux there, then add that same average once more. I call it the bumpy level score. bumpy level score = 25.4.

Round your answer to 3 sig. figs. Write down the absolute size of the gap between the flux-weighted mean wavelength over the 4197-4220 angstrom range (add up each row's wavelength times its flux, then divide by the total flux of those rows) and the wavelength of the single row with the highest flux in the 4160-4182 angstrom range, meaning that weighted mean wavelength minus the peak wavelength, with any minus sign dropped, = 40.3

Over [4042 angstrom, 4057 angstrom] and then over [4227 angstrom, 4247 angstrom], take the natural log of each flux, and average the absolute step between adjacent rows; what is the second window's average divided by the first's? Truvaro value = 0.54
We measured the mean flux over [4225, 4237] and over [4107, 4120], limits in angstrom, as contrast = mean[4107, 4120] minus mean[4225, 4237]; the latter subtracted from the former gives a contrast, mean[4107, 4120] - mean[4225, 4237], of -0.1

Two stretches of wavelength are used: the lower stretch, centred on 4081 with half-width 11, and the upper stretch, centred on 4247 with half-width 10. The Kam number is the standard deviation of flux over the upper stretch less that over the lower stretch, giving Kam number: 0.01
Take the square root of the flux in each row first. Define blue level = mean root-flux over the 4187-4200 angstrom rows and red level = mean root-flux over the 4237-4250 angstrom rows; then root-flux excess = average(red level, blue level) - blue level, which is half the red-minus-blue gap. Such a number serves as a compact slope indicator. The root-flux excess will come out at 0.078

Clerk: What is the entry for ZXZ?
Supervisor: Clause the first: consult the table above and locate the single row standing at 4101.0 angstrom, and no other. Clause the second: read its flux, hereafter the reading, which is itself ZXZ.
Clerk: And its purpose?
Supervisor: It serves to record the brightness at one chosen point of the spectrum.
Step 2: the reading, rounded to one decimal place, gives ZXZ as 10.5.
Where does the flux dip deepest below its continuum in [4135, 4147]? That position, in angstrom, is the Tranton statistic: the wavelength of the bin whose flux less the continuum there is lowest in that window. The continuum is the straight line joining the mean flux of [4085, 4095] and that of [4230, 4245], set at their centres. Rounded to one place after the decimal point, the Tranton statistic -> 4143.5 angstrom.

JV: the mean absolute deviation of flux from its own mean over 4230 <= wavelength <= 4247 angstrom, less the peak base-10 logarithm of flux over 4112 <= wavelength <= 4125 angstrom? -0.67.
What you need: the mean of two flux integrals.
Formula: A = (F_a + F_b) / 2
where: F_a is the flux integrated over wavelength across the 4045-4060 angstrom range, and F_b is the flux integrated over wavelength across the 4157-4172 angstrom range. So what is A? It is 185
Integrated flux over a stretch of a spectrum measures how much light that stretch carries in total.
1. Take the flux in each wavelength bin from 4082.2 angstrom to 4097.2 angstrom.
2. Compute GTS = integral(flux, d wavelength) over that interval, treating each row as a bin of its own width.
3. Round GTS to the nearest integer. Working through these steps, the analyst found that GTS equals 185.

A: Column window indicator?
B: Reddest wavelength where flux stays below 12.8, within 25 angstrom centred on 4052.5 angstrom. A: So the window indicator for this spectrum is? 4063.5 angstrom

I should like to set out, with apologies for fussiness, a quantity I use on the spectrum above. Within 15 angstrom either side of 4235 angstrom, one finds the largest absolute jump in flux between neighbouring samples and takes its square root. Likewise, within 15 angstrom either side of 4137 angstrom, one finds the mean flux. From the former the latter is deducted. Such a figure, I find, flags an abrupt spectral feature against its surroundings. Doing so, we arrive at -11.27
